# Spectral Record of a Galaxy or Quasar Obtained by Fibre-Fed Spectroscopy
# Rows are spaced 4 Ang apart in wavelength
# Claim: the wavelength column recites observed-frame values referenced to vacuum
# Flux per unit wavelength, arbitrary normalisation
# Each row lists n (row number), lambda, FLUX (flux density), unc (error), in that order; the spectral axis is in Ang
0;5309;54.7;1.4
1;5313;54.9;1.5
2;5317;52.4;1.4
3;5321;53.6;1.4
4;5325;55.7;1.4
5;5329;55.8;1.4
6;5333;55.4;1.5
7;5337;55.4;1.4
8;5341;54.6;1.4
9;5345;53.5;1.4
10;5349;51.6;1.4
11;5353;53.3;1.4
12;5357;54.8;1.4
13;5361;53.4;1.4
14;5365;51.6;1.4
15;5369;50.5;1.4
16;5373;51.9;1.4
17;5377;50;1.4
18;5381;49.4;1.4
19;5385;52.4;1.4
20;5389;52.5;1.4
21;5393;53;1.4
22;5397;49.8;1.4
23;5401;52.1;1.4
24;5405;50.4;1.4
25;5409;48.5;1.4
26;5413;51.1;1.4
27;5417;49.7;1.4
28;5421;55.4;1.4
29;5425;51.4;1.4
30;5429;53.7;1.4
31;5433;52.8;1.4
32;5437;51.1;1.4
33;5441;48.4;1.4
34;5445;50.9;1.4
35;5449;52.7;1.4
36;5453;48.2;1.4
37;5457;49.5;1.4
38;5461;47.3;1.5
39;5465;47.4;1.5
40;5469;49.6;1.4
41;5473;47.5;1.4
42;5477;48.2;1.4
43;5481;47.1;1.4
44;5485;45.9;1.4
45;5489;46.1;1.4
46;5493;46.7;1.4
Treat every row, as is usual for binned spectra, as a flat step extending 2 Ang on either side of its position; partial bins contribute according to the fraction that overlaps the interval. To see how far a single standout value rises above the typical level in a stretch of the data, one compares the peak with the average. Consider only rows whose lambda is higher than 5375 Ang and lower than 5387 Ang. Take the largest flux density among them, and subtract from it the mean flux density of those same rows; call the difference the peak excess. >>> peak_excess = 1.80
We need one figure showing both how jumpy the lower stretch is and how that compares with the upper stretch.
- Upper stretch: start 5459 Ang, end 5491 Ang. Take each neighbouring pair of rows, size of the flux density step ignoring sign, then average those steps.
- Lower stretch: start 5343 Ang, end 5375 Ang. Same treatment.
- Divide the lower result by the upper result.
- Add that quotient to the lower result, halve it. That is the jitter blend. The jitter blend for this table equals 1.48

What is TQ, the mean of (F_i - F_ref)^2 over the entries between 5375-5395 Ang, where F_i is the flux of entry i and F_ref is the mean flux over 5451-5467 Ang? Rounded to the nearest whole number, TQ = 13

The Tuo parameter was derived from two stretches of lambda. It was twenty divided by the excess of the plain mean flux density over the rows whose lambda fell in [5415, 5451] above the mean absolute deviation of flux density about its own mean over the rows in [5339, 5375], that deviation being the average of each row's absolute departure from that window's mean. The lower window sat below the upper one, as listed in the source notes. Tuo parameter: 0.396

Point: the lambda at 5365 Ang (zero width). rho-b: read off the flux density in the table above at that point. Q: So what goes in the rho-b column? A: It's 51.6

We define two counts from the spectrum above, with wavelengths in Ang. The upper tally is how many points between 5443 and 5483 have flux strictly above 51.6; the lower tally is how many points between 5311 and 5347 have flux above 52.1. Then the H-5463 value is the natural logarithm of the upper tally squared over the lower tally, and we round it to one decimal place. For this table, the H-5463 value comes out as -2.2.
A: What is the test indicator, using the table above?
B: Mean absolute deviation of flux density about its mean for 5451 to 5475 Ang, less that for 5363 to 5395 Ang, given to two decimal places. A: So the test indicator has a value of -0.22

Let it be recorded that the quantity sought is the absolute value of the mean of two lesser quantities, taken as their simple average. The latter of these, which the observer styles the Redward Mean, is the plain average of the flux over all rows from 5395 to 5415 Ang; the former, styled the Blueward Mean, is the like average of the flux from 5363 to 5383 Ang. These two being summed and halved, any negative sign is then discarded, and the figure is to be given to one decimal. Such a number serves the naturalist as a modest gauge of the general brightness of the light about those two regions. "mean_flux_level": 50.5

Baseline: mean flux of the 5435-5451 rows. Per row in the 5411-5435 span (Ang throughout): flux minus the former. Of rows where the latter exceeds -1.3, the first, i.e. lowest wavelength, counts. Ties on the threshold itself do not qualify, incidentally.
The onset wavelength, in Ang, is 5413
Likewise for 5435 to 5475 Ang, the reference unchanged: 5437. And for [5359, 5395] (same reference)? 5361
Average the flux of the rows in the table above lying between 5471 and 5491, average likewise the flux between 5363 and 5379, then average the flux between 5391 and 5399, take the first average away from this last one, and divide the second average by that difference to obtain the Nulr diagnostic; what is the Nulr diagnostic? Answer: 11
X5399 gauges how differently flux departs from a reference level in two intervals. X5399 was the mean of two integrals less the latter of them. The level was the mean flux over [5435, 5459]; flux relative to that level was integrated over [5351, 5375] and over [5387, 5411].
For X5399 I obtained 18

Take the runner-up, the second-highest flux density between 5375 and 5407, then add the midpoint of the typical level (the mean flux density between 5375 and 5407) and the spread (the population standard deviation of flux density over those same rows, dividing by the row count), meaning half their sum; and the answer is 78.8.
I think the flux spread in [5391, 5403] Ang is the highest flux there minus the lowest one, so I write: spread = 3.2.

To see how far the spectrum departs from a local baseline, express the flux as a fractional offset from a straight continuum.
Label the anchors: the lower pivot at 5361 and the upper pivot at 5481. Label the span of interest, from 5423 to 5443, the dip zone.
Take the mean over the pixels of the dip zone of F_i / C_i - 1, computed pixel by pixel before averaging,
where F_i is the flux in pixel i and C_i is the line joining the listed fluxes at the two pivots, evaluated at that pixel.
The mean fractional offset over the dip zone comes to 0.037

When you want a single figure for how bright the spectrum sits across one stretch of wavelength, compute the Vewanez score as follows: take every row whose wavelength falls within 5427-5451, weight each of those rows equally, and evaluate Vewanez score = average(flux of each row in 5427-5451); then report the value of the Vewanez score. 51.6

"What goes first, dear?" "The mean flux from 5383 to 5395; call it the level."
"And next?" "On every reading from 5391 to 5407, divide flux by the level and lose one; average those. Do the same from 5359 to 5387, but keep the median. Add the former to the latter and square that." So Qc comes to 0.0020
